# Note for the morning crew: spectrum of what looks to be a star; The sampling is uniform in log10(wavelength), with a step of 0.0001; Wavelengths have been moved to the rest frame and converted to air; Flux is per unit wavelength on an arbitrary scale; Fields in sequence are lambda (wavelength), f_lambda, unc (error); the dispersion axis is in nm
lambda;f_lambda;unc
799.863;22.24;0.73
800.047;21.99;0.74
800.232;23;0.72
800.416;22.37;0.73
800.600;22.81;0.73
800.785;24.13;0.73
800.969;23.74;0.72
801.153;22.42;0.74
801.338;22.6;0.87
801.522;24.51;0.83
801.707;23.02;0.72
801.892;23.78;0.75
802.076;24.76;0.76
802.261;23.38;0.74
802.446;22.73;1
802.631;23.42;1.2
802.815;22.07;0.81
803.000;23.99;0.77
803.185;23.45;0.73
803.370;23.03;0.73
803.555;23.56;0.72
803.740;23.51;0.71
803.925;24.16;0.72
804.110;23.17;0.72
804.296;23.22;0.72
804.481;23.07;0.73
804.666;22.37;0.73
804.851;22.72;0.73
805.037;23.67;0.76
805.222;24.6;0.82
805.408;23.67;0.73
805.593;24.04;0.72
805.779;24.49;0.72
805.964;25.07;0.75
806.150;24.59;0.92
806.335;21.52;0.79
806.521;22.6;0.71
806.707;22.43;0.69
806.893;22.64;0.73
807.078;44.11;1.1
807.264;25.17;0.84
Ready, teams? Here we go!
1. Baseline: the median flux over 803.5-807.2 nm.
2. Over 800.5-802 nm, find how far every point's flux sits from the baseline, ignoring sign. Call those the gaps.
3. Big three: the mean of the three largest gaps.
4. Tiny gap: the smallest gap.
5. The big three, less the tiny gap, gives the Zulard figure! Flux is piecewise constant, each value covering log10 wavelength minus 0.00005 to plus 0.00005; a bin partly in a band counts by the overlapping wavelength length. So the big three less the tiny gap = 0.80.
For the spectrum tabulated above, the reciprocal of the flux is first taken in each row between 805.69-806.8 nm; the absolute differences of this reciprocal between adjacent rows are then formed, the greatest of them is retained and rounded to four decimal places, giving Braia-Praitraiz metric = 0.0058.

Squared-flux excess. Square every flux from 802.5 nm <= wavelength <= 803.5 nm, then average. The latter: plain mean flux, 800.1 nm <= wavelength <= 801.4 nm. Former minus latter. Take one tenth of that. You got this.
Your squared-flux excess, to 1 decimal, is 51.5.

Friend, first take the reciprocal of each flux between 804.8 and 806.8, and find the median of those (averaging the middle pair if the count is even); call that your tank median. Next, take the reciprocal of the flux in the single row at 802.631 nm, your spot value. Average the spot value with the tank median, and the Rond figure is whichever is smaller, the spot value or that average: 0.0425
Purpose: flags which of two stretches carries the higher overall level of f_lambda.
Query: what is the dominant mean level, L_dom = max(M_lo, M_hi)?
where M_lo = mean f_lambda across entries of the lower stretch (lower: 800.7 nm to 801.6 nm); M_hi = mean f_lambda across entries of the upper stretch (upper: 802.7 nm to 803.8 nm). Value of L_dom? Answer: 23.5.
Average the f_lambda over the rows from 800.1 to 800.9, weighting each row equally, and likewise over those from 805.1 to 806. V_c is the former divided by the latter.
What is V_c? 0.95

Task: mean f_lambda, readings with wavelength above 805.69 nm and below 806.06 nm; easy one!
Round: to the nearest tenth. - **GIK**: 24.8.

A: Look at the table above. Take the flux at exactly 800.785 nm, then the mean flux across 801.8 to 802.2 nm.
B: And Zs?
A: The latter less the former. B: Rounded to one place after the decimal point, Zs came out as 0.1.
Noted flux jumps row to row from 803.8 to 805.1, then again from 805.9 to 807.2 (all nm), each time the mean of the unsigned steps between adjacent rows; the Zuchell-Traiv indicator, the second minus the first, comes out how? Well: 3.9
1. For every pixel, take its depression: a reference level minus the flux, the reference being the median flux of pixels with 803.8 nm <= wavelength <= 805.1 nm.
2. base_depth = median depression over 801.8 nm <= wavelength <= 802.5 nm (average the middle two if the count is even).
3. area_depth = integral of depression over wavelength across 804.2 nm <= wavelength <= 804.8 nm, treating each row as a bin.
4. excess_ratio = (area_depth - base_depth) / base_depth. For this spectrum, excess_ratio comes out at -1.4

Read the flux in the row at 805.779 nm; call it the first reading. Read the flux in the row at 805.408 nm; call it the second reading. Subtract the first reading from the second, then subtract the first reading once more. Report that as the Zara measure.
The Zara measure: -25.3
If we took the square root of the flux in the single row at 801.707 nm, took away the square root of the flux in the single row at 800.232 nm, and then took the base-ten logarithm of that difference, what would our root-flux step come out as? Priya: -2.68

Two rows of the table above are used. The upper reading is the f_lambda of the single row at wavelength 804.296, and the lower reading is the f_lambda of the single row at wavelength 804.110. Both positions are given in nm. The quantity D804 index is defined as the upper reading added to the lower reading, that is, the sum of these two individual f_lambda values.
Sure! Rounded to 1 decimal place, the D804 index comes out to 46.4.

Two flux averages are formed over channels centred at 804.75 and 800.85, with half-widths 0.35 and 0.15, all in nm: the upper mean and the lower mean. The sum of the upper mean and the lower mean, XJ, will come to 46.9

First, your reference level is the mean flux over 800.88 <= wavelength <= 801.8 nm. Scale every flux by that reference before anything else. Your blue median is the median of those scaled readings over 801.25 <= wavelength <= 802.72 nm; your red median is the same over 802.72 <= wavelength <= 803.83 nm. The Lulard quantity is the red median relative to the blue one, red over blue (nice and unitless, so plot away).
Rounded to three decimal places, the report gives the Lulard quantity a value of 1.003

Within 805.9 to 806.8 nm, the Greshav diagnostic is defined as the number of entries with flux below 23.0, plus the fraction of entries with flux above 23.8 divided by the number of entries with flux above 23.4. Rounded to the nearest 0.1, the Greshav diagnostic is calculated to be 3.2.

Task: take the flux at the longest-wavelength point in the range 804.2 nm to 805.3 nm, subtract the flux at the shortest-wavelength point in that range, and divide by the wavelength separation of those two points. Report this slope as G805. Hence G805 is 1.5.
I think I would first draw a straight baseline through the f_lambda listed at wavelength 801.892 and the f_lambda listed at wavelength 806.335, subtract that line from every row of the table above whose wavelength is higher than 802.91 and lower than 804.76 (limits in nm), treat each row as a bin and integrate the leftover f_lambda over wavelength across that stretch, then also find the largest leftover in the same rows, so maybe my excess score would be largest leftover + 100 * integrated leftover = 105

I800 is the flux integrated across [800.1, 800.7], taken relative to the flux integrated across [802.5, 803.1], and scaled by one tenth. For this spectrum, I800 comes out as 0.098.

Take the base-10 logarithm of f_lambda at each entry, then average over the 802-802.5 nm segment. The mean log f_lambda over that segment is 1.37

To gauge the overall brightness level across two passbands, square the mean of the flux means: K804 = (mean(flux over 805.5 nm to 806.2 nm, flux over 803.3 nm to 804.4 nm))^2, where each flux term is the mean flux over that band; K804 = 576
